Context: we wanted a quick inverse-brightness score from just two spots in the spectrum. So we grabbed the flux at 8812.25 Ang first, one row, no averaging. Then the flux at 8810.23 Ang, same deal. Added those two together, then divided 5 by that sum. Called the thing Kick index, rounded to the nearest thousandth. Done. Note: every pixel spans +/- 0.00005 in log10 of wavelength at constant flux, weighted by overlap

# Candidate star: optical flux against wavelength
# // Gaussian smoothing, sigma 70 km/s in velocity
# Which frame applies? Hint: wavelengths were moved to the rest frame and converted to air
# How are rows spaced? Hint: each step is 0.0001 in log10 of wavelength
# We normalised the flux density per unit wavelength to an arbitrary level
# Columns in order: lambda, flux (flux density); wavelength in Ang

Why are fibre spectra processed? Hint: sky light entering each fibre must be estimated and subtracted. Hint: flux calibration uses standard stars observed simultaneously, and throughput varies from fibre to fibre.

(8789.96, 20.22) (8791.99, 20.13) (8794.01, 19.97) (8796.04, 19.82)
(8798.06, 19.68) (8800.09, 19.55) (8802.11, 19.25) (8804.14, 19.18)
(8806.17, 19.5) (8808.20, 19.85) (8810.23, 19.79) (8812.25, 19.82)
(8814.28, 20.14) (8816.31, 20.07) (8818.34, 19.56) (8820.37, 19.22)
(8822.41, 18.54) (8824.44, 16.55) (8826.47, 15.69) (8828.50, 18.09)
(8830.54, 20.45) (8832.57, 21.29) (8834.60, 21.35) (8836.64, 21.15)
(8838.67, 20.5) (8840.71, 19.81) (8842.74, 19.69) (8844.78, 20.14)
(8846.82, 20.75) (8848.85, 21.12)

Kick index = 0.126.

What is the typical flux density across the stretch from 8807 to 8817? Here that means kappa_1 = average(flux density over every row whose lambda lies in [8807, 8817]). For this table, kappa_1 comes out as 19.93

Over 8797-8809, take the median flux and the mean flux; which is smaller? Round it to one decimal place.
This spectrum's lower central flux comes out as 19.5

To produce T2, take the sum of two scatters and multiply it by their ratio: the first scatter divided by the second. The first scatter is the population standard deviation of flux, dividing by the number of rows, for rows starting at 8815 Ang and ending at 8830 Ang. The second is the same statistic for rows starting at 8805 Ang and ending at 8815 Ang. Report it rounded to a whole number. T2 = 12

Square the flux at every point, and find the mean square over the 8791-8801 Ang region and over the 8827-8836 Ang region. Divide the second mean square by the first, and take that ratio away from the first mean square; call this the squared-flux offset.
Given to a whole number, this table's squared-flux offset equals 392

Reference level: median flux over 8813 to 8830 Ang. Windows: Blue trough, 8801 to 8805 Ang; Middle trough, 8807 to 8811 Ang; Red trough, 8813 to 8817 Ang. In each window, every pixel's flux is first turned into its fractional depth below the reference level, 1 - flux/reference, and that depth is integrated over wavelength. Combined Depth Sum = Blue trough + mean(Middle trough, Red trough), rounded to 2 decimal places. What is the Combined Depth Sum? -0.30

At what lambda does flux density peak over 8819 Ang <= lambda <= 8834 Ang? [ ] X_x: 8832.57 Ang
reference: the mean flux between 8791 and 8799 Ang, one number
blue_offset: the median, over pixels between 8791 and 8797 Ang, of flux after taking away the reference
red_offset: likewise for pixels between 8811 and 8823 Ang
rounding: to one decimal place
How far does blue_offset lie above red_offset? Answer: 0.3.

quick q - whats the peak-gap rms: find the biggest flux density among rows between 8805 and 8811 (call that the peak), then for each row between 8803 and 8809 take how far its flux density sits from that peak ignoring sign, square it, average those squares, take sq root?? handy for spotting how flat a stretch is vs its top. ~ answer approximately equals 0.4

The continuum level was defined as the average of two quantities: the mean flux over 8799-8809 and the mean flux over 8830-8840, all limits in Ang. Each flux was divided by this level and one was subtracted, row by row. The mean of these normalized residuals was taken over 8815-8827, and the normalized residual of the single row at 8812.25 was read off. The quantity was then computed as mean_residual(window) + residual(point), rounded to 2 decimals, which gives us -0.11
